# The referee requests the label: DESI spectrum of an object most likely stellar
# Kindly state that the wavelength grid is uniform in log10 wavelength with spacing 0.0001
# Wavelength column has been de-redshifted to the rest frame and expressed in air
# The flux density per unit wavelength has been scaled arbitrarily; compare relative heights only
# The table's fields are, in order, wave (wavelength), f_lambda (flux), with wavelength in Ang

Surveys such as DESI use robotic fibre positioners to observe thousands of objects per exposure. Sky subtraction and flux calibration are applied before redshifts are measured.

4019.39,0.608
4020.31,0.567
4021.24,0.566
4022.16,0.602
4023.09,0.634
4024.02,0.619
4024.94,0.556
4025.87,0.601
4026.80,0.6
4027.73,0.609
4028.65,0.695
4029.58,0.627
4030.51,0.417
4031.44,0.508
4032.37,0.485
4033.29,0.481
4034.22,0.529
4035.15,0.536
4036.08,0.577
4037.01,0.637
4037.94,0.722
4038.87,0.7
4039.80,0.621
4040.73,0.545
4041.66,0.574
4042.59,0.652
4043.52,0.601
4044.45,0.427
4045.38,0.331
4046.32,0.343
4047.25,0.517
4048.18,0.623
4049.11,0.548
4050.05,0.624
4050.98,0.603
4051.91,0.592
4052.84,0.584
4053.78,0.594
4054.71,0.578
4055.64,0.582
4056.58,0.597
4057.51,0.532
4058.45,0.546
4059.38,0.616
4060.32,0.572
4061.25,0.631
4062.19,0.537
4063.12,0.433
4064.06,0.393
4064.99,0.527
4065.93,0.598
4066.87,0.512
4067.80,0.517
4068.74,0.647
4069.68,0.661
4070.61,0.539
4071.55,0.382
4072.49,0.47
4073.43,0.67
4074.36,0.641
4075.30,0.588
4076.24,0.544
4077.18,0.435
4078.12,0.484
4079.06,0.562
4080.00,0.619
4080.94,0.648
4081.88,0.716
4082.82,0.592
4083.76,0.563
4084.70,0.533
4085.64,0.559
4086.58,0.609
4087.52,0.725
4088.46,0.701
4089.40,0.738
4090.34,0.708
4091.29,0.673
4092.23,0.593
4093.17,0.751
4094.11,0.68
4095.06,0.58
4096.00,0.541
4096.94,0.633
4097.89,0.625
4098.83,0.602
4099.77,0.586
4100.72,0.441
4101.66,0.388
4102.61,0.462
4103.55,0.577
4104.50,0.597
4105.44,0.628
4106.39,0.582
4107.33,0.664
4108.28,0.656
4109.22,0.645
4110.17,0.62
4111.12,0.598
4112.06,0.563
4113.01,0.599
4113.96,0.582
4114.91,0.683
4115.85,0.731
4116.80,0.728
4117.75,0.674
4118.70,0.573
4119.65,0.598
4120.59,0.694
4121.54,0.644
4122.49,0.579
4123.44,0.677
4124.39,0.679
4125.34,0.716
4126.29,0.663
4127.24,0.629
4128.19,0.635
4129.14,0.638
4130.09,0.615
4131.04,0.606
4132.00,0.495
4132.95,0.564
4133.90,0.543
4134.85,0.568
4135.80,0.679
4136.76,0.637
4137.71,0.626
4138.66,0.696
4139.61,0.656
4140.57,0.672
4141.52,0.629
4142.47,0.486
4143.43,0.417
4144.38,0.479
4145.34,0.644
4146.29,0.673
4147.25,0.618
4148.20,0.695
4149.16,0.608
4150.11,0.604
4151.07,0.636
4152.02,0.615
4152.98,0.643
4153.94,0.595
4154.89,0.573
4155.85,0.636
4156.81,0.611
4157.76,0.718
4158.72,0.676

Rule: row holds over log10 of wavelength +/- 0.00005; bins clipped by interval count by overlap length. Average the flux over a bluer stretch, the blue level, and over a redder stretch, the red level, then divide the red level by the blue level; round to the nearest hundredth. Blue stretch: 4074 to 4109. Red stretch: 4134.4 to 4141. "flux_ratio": 1.08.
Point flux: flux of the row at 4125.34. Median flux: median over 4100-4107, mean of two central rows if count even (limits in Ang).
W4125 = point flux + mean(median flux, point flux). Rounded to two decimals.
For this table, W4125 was 1.36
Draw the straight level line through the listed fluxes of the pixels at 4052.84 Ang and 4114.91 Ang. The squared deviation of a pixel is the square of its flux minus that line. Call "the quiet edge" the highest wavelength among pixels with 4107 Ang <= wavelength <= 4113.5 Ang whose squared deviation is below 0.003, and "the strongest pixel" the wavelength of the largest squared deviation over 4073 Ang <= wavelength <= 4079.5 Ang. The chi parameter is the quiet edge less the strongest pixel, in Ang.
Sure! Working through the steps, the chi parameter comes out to 32.0 Ang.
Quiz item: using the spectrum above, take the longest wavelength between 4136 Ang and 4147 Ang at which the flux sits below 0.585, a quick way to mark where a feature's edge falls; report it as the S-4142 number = 4144.38 Ang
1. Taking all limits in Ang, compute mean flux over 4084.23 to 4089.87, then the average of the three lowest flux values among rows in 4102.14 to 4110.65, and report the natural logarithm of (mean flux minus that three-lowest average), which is -2.3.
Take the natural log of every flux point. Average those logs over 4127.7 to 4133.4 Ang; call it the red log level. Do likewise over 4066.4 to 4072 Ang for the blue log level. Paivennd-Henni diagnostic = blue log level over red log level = 1.2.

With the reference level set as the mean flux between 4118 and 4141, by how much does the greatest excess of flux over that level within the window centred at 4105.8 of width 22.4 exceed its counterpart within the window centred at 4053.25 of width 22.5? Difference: 0.079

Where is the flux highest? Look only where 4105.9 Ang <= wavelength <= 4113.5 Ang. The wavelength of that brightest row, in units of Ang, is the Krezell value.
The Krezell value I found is 4107.33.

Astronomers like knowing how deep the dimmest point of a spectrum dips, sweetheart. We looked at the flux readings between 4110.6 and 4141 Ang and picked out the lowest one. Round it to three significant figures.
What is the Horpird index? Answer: 0.495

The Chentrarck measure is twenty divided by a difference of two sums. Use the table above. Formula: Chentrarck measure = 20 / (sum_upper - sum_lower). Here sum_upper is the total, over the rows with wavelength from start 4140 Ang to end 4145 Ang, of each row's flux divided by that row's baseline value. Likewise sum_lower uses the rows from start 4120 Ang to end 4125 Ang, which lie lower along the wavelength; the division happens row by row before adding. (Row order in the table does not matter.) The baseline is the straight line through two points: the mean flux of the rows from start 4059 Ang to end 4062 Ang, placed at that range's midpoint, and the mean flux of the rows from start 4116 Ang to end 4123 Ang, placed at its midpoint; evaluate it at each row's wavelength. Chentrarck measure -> -20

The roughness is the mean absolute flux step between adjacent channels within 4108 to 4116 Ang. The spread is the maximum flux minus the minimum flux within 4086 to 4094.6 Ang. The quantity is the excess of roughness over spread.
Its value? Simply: -0.121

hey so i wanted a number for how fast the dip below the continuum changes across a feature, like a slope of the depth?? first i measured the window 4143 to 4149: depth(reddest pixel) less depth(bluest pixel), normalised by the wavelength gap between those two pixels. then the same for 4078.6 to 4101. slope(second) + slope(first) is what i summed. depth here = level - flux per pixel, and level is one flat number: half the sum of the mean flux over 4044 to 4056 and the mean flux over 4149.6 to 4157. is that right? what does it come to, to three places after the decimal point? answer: -0.053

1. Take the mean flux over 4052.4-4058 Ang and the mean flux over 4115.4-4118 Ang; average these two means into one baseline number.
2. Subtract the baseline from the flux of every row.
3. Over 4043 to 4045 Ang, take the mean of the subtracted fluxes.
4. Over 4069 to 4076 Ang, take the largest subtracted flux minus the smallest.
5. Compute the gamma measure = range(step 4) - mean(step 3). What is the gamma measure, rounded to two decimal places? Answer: 0.42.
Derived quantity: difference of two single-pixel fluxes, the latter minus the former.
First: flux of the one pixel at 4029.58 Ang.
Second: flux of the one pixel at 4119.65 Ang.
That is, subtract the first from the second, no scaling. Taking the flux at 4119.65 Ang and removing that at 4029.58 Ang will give -0.03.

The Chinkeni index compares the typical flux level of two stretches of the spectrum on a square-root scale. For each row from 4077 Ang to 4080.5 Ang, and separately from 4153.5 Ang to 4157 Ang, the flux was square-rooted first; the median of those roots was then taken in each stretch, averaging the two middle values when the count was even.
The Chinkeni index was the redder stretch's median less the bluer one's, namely 0.054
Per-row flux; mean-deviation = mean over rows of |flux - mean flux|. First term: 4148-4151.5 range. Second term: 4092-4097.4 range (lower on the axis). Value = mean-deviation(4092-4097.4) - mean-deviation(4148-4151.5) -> 0.03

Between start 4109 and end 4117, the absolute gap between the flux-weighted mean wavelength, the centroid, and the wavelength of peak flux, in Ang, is 2.7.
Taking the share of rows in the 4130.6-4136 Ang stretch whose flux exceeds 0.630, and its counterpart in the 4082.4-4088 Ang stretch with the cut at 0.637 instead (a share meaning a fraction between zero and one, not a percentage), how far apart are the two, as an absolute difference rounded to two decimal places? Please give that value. 0.00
